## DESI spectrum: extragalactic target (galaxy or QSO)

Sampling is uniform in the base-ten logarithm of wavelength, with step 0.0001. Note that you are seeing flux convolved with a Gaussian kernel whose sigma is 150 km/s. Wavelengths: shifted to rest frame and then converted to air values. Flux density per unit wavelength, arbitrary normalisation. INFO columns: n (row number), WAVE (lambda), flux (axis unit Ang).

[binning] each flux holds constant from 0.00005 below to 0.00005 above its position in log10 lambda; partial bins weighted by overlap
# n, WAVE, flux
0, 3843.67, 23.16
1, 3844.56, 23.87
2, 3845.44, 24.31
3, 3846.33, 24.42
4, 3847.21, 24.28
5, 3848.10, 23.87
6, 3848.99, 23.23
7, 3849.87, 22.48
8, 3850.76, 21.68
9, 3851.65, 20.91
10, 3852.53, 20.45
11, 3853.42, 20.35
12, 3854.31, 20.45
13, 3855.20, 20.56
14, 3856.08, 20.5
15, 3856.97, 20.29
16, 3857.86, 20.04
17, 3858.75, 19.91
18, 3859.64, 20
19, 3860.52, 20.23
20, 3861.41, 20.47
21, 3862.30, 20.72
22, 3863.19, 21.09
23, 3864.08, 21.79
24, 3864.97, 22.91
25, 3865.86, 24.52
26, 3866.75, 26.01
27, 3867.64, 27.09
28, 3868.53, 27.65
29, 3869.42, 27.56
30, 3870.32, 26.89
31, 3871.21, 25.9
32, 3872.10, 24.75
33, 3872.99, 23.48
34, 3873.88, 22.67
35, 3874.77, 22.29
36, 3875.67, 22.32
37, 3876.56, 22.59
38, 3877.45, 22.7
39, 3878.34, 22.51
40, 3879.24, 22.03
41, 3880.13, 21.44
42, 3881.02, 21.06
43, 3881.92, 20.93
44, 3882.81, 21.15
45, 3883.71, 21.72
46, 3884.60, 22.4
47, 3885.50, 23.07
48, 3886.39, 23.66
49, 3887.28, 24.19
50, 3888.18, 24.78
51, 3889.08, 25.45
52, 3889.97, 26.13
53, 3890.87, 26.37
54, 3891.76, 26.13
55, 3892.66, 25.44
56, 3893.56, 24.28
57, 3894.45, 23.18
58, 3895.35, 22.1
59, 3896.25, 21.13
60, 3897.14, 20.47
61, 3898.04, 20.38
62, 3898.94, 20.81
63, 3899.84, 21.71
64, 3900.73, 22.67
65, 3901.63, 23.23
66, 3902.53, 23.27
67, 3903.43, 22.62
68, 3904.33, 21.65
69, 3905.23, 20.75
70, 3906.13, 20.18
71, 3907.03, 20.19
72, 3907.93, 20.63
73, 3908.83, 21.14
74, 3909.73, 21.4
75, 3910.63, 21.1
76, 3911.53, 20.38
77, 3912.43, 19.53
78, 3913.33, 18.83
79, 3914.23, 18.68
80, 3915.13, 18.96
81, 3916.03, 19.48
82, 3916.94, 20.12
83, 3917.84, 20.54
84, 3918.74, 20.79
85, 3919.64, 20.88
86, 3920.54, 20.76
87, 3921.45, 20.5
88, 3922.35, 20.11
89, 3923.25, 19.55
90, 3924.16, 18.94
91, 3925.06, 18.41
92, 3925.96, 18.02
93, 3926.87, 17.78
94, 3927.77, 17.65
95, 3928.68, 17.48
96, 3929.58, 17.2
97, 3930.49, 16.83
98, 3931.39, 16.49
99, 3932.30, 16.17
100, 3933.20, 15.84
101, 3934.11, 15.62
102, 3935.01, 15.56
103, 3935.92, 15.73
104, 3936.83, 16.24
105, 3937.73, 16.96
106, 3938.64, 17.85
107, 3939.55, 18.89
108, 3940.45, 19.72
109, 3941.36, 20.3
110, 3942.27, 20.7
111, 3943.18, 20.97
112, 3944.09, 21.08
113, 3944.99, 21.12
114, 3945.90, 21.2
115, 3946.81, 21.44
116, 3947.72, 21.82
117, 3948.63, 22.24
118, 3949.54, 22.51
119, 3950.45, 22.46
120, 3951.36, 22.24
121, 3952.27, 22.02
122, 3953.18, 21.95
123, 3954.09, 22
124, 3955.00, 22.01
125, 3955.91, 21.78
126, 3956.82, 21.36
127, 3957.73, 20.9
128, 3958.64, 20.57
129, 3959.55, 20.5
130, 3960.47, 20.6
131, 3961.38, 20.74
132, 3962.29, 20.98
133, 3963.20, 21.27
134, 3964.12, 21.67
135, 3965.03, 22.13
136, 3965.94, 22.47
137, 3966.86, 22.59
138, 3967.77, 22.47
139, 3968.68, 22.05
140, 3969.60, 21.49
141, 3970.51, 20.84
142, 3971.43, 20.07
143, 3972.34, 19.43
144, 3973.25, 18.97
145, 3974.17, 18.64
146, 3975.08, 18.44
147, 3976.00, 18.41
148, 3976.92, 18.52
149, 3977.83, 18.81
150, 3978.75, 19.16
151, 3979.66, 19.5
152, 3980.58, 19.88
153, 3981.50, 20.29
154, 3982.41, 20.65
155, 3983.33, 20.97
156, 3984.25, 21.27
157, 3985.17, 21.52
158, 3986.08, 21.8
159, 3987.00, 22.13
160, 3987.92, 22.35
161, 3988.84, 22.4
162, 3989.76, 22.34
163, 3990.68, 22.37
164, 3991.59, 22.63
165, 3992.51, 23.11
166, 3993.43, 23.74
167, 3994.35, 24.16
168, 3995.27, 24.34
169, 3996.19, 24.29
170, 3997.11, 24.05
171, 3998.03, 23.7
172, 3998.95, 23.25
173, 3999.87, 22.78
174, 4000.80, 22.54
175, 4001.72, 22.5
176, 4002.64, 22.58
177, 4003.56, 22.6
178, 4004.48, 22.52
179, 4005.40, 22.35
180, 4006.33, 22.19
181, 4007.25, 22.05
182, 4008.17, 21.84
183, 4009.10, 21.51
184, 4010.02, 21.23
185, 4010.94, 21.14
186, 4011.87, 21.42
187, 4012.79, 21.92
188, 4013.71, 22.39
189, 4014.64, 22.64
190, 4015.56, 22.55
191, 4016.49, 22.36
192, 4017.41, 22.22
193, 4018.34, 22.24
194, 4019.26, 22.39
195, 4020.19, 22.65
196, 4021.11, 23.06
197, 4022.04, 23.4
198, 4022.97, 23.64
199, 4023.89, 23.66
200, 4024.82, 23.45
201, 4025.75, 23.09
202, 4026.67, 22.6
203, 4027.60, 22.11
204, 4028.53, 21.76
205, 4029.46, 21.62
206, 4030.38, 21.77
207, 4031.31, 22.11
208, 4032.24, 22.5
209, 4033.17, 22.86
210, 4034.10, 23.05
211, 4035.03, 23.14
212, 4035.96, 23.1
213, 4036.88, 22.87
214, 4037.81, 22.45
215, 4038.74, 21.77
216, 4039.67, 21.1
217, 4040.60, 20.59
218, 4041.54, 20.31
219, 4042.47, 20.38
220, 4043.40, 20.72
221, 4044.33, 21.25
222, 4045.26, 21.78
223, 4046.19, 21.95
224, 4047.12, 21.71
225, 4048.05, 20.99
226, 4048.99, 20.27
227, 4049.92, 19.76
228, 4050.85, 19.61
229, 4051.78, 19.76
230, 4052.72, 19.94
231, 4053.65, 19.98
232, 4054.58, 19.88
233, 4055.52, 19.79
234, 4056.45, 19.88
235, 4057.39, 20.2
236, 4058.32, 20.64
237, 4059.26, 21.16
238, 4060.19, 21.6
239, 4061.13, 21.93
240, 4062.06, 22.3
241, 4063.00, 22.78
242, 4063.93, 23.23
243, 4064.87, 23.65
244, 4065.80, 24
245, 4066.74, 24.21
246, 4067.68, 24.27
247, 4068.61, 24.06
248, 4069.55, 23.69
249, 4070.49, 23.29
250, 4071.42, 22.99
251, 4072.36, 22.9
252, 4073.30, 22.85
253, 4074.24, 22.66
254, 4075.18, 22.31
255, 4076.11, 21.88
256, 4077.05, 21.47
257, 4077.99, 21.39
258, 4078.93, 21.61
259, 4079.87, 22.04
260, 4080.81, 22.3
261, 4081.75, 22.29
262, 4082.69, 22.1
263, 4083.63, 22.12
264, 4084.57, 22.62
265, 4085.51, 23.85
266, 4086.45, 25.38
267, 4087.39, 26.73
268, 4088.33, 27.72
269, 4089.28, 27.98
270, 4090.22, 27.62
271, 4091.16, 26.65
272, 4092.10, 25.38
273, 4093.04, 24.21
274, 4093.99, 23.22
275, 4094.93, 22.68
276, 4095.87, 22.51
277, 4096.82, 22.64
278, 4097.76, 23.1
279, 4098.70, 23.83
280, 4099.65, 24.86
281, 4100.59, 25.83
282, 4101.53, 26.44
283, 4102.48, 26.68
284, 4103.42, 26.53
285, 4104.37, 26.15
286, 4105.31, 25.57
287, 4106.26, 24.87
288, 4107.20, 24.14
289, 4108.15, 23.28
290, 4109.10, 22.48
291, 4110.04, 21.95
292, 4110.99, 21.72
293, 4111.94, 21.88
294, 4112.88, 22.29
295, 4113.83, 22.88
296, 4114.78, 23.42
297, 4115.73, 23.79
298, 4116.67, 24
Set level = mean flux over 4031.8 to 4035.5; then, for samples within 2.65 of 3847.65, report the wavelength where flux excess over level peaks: 3846.33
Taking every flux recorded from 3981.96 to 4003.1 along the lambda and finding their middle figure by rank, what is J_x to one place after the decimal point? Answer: 22.5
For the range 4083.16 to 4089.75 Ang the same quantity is 25.4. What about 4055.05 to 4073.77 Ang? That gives 22.9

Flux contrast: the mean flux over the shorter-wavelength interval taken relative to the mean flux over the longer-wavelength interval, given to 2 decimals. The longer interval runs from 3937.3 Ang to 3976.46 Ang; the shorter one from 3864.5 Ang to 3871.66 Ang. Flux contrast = 1.25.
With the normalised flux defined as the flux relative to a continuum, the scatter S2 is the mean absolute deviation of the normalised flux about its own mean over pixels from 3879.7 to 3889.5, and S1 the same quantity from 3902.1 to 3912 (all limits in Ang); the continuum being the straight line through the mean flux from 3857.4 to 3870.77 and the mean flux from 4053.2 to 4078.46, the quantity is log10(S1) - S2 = -1.6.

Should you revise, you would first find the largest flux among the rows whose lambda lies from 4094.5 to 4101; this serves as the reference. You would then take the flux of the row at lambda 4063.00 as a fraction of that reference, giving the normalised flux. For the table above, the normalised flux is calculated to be 0.882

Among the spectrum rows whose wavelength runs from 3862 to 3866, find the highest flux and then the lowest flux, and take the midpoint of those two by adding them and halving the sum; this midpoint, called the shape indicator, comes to 22.6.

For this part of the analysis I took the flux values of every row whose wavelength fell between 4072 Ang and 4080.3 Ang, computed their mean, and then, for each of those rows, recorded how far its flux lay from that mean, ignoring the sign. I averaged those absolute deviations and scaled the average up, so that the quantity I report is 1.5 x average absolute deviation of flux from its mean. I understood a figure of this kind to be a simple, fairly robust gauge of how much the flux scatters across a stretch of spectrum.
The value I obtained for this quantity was 0.74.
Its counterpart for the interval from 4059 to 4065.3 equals 1.08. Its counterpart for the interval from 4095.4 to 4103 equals 2.20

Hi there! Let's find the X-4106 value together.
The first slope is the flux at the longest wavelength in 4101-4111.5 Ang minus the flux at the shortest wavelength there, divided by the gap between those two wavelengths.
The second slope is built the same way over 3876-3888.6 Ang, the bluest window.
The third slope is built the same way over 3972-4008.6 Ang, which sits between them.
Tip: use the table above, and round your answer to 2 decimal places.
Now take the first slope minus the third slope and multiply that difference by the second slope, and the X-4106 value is -0.11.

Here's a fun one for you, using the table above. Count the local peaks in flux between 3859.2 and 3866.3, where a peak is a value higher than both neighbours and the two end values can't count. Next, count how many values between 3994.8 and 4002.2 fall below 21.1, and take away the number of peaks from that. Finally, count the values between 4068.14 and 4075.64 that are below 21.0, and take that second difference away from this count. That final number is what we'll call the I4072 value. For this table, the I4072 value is 0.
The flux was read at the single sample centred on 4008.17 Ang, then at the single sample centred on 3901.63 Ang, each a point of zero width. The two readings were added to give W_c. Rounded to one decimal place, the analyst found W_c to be 45.1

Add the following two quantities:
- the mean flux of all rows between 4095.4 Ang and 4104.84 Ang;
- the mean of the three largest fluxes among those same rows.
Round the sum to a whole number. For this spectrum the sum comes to 51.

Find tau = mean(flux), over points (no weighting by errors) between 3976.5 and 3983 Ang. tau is 20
